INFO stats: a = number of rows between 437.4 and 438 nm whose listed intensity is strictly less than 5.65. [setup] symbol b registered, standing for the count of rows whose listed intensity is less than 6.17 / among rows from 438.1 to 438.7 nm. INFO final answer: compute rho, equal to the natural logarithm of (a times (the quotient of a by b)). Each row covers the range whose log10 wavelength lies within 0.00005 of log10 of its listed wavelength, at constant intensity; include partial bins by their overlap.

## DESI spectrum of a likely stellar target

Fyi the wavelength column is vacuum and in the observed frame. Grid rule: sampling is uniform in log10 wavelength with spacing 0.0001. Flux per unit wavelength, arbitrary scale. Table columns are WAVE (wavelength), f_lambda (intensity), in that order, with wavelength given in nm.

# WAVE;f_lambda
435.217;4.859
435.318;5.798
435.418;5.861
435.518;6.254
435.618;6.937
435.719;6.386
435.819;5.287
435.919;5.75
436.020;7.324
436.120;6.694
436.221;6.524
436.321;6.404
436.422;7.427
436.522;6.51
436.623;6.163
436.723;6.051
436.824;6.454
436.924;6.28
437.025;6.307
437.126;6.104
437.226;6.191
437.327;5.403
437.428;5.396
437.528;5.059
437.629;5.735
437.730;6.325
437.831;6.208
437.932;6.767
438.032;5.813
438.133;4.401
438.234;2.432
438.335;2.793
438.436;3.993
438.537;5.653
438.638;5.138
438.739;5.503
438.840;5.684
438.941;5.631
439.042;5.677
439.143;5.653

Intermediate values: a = 2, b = 6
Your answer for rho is -0.4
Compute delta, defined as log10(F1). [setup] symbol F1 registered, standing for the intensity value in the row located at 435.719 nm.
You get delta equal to 0.805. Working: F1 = 6.386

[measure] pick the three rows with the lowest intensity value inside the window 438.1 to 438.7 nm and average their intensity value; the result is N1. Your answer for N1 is 3.1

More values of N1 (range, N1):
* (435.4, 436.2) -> 5.6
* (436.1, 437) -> 6.2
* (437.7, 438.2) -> 5.5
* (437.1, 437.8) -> 5.3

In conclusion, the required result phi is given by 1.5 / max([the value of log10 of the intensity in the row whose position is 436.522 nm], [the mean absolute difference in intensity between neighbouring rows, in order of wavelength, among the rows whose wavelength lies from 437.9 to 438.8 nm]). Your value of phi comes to 1.42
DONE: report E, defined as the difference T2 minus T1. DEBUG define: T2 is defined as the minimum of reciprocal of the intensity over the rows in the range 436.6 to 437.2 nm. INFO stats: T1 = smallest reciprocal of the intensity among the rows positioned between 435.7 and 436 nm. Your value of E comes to -0.002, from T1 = 0.157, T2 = 0.155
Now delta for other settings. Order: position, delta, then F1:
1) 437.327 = 0.733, 5.403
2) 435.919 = 0.760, 5.75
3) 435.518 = 0.796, 6.254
